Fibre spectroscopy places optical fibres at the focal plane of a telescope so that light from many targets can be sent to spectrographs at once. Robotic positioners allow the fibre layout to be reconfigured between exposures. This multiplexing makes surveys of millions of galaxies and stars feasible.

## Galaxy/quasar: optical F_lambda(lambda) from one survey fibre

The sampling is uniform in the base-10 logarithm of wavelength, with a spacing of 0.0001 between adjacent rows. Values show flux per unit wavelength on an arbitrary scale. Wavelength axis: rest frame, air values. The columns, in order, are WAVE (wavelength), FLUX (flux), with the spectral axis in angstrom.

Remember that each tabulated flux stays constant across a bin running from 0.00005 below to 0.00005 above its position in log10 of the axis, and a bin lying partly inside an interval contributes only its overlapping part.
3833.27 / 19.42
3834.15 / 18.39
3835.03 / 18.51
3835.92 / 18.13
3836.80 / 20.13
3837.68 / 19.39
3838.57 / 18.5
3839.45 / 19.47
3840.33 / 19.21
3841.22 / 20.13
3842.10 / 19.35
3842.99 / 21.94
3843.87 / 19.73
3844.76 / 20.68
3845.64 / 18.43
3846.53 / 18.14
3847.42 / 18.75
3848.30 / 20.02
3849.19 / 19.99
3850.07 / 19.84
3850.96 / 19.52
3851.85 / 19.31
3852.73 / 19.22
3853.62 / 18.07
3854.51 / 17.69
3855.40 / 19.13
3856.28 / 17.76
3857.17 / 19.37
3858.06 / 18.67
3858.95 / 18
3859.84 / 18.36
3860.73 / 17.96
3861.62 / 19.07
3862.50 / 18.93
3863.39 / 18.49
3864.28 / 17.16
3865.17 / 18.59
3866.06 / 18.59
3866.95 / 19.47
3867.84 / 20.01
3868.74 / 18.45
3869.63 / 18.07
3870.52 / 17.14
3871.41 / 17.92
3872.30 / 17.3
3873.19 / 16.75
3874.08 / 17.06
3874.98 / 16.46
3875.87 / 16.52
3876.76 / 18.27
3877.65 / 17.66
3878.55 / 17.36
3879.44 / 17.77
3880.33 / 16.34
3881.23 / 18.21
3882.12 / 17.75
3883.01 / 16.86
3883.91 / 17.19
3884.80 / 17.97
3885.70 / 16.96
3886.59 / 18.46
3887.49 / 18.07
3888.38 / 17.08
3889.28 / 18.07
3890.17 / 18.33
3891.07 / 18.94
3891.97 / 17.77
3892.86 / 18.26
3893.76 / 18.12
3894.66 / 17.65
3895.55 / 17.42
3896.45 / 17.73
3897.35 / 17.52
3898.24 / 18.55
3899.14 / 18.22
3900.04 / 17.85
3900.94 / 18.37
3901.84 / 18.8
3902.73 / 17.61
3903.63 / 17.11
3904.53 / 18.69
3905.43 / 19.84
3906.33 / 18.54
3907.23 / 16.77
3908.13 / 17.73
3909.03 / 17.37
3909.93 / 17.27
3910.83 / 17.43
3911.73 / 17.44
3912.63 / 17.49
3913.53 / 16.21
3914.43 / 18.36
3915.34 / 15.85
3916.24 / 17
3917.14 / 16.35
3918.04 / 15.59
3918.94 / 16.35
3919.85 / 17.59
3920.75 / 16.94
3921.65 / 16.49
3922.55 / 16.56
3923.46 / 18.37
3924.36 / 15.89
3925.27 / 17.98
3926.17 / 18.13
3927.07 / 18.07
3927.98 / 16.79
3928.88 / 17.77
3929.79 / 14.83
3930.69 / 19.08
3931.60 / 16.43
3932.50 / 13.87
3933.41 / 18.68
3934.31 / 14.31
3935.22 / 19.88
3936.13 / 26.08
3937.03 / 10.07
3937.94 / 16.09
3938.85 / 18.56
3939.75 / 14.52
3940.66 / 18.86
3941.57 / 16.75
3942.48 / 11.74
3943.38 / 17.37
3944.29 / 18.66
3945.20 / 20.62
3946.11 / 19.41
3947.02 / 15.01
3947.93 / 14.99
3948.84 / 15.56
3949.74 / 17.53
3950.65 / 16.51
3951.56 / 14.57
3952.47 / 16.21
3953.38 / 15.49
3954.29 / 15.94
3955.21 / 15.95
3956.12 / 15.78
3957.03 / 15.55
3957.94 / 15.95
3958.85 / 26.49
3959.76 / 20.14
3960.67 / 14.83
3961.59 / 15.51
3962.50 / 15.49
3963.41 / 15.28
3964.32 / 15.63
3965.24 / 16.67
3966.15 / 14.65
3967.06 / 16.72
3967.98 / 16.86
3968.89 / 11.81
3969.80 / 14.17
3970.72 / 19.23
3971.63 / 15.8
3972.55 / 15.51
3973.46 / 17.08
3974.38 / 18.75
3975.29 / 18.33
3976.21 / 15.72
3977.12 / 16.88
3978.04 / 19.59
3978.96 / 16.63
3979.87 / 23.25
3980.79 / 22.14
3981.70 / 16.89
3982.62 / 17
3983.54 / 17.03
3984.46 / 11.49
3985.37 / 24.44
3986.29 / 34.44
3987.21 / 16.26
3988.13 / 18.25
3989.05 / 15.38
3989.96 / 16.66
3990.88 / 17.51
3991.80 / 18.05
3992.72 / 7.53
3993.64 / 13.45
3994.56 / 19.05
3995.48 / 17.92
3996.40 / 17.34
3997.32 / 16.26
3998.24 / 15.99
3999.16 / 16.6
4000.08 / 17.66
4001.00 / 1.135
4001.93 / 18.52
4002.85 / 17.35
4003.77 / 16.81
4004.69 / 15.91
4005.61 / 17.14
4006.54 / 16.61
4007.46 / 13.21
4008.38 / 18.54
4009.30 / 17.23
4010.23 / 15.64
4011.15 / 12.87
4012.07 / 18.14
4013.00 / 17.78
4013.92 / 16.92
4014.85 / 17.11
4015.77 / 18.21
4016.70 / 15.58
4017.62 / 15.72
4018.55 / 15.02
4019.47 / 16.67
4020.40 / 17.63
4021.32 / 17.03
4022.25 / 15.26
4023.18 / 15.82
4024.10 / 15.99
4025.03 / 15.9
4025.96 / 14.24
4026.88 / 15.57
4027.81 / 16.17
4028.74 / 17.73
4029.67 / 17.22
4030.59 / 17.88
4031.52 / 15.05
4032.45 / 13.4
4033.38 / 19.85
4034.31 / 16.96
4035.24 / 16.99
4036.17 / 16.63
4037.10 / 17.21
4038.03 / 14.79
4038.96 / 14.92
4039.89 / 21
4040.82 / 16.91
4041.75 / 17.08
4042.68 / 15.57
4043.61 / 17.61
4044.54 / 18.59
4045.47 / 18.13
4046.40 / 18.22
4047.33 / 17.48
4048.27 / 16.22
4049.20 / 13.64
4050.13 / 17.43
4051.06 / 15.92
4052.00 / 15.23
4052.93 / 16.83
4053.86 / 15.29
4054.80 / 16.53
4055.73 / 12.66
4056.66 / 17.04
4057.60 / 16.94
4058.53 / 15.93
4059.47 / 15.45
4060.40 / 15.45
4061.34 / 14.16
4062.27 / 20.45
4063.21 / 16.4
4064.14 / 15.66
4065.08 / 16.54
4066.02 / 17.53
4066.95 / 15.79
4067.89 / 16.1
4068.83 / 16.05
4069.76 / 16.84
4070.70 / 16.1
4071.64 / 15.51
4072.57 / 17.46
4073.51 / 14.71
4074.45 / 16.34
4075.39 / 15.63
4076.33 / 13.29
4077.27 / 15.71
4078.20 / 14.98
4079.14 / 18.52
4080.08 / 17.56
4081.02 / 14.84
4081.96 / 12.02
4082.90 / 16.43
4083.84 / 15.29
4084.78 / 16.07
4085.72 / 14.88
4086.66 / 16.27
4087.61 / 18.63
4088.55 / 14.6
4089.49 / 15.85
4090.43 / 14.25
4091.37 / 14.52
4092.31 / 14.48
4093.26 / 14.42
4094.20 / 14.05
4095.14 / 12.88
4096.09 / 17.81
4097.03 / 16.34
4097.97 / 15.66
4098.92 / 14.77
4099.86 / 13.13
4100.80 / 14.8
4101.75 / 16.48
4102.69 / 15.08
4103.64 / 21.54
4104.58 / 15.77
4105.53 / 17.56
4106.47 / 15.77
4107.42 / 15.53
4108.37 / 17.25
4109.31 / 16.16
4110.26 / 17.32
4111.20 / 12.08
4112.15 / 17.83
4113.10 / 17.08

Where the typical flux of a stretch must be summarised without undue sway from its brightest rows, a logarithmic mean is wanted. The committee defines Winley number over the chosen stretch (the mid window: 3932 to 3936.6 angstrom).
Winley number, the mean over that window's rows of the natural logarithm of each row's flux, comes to 2.89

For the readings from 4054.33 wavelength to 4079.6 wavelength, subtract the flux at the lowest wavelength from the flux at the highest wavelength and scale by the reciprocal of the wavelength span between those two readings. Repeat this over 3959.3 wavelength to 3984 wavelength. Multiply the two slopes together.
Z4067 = -0.011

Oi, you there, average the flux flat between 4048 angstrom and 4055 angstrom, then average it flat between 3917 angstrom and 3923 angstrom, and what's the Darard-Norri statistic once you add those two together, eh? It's 32.4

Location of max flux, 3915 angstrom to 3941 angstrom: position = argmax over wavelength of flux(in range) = 3936.13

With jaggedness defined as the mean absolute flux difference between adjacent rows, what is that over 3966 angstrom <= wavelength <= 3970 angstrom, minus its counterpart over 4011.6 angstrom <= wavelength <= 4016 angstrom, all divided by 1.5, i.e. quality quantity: 1.2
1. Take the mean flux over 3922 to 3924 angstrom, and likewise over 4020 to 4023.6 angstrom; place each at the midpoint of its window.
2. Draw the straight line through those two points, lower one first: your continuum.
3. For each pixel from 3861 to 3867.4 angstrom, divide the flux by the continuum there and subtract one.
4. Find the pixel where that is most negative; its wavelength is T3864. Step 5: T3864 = 3864.28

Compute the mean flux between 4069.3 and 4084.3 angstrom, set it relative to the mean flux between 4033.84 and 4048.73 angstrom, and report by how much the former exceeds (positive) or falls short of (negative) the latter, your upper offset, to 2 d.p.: -1.44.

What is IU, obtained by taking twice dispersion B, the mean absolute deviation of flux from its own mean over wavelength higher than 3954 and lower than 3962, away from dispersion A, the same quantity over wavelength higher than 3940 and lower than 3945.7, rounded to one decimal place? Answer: -3.2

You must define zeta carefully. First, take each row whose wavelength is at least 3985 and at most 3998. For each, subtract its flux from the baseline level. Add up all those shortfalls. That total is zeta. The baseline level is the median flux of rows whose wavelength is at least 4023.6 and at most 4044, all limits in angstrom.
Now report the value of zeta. -18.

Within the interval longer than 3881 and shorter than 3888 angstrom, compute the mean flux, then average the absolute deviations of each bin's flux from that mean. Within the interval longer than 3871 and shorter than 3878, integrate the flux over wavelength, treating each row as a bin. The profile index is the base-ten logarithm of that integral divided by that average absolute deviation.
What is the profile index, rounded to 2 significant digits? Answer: 2.4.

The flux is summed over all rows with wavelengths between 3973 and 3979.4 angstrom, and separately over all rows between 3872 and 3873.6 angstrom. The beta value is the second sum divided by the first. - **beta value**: 0.28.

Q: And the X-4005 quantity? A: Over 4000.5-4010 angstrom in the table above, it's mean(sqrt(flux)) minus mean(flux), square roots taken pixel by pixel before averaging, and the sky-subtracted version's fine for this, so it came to -11.5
